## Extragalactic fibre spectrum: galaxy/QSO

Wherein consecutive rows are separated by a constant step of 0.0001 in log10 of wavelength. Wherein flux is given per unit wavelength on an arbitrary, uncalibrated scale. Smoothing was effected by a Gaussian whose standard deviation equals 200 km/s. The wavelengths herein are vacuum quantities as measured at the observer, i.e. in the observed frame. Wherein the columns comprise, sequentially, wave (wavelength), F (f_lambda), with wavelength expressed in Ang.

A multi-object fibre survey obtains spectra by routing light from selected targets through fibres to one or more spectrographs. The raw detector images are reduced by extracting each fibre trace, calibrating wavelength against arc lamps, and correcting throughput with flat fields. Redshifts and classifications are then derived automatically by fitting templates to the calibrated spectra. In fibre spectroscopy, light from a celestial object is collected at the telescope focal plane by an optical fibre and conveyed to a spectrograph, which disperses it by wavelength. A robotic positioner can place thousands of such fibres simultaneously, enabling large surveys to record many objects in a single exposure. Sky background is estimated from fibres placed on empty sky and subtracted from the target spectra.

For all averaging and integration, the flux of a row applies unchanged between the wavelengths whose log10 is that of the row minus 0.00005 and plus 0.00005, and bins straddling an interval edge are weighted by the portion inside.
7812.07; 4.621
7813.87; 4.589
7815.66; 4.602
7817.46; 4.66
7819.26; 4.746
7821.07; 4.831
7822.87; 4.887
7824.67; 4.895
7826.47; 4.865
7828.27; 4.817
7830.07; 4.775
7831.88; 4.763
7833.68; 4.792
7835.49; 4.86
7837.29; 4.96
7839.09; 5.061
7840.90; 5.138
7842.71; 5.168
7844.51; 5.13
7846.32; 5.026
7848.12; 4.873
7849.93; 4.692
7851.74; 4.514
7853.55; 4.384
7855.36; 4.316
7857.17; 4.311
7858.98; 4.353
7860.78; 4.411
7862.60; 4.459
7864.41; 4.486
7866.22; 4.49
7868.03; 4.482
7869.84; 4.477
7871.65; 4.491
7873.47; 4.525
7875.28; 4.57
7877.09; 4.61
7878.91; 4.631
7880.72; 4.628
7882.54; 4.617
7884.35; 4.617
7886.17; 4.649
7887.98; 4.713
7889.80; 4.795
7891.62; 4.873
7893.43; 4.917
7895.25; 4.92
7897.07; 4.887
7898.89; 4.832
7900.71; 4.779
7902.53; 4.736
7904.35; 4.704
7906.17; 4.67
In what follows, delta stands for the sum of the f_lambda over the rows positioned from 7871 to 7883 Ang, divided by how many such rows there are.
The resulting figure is 4.58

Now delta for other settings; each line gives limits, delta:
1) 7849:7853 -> 4.60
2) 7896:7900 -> 4.86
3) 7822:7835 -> 4.83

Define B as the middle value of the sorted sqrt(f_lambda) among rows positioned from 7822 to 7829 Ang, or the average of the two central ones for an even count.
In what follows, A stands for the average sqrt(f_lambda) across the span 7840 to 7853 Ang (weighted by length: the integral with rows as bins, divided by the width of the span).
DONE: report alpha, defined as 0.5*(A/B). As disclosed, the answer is 0.502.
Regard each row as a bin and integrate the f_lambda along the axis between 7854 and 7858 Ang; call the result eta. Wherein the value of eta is 17.3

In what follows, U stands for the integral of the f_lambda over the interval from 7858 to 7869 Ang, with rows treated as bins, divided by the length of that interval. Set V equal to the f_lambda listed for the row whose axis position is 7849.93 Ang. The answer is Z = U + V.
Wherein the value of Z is 9.1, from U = 4.45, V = 4.692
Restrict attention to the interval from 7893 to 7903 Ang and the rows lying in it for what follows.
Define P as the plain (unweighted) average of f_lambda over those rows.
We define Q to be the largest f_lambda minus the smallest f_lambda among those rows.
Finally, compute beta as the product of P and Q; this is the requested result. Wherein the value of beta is 0.89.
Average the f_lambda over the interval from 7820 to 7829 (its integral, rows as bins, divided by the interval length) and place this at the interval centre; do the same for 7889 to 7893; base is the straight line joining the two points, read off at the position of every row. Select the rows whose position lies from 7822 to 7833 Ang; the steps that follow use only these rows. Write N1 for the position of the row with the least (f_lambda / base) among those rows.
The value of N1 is 7831.88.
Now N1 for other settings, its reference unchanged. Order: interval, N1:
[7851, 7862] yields 7857.17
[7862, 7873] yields 7862.60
